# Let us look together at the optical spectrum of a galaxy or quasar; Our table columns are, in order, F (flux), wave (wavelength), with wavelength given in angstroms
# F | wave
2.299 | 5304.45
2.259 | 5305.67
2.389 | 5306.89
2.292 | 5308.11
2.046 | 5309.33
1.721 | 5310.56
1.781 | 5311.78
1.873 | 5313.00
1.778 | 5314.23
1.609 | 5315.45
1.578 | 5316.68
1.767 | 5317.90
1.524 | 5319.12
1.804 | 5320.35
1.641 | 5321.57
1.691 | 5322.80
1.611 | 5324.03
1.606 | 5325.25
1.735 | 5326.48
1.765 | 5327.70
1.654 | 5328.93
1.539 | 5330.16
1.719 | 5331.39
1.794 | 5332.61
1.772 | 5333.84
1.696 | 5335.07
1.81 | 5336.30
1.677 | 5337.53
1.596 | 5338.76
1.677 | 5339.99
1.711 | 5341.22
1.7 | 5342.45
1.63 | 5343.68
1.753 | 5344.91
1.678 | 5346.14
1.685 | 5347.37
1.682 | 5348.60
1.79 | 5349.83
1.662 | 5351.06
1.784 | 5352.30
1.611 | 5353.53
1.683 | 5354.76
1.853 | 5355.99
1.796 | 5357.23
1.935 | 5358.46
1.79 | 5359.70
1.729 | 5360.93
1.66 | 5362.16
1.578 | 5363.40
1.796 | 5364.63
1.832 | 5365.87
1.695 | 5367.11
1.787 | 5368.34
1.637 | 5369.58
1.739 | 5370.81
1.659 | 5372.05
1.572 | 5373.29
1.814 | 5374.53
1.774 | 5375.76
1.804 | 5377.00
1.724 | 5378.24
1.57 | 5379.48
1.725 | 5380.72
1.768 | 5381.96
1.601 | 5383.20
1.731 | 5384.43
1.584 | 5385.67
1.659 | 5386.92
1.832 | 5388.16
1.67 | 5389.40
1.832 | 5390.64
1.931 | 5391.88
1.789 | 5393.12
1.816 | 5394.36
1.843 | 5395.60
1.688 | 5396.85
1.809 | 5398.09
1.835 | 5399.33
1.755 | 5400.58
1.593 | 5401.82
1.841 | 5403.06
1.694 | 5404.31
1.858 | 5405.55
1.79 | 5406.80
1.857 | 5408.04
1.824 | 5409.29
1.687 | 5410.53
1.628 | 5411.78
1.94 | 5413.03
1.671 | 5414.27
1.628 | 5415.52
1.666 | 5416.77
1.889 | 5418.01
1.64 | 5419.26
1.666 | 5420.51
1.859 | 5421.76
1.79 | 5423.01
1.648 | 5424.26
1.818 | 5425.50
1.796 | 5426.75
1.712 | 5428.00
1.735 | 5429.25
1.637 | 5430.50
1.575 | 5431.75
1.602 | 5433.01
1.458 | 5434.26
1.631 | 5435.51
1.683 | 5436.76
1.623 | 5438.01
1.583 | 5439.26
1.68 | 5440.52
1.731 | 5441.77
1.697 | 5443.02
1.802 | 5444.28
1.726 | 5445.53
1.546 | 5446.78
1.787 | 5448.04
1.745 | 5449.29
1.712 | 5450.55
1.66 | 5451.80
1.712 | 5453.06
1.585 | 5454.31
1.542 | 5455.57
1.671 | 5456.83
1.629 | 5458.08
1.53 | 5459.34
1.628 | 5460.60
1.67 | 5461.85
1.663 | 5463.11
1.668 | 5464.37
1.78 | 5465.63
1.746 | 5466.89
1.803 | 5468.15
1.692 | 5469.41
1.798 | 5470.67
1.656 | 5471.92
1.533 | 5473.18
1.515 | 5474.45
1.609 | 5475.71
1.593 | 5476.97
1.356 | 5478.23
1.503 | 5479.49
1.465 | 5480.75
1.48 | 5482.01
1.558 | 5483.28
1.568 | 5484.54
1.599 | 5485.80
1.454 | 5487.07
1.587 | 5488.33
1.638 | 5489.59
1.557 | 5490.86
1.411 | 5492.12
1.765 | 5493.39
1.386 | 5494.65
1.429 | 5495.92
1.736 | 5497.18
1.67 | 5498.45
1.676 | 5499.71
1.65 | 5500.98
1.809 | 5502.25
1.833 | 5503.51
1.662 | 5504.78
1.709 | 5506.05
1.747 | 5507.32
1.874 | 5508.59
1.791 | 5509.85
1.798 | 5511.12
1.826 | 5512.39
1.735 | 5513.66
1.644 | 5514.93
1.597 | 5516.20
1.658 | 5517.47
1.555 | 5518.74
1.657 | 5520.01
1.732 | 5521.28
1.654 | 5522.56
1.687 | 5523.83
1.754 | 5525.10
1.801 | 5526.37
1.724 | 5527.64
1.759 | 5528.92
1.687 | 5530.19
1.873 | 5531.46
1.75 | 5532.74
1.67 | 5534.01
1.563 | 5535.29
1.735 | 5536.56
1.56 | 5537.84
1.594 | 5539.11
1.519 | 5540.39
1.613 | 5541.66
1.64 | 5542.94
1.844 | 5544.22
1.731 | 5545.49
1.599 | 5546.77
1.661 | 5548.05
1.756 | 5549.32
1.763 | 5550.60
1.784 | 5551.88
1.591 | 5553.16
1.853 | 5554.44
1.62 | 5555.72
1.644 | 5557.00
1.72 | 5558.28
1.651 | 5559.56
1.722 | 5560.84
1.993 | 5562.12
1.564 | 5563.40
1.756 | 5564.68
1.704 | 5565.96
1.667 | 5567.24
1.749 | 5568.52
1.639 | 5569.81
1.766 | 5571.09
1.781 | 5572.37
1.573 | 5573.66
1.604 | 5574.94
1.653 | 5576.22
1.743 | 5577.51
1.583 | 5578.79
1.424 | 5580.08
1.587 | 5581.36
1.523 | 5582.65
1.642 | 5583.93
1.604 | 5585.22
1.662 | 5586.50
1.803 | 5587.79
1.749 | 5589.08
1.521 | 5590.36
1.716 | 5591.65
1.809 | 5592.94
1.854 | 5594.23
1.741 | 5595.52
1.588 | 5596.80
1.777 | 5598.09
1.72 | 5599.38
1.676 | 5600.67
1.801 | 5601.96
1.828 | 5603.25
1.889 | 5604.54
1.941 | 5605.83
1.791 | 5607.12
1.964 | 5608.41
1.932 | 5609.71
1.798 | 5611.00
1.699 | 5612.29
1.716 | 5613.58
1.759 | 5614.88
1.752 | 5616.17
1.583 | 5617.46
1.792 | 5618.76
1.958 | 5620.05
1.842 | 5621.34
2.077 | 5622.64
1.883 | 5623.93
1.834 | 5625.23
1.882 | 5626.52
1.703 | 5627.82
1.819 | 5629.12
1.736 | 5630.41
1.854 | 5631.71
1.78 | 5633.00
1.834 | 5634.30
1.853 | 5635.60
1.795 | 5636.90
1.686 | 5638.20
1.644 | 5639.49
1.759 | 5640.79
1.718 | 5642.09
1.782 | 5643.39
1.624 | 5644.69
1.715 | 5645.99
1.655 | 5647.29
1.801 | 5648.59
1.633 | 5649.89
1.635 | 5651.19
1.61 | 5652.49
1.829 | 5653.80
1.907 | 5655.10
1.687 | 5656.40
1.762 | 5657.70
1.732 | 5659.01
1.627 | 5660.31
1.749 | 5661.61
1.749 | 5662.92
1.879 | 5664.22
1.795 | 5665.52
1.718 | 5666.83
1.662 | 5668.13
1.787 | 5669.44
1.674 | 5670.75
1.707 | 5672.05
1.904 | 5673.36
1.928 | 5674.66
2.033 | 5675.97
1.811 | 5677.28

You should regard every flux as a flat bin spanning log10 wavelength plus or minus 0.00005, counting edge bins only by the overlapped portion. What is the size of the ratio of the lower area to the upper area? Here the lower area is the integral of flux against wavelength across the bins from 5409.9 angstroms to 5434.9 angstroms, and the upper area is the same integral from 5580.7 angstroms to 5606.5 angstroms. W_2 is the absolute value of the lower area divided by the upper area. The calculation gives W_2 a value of 0.958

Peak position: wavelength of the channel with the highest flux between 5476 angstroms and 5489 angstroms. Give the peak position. 5485.80 angstroms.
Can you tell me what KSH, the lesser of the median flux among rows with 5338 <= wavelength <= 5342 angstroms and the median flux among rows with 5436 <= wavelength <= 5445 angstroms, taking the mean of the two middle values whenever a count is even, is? 1.68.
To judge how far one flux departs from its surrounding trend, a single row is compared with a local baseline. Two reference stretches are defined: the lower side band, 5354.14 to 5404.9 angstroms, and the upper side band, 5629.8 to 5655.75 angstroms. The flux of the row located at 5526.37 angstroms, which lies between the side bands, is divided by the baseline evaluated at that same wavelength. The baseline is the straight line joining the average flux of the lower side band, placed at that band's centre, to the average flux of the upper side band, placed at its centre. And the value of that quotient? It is 1.03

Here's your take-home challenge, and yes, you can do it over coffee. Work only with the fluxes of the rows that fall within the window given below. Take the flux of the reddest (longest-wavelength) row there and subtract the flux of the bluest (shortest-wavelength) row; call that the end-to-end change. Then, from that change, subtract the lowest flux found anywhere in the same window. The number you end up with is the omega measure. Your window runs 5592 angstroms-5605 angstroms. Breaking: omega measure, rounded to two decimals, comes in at -1.51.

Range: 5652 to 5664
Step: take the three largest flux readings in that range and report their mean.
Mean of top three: 1.83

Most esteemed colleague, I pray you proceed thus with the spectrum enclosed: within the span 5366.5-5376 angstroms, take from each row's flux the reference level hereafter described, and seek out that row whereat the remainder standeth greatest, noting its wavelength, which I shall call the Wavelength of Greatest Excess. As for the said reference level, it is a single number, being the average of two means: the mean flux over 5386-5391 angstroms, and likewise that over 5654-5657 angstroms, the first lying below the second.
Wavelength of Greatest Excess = 5374.53 angstroms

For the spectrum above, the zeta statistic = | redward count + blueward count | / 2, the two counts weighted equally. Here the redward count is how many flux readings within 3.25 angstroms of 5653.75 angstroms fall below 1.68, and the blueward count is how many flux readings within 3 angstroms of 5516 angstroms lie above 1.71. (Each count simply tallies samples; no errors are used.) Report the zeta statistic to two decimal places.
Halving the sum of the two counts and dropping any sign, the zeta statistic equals 1.50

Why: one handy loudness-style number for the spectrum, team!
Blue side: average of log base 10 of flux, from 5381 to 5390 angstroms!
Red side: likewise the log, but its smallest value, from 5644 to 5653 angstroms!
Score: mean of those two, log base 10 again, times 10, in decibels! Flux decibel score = -6.6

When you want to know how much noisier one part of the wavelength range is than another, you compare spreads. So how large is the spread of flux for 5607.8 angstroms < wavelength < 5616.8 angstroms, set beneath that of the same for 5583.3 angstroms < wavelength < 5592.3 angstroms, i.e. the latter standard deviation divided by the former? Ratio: 0.90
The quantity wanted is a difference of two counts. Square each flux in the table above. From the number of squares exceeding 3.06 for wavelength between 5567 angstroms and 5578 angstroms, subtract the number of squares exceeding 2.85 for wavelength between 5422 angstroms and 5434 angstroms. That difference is -3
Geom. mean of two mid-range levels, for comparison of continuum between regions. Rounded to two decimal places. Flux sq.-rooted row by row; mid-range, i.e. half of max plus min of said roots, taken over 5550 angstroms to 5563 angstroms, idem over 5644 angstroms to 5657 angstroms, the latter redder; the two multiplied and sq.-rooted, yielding 1.33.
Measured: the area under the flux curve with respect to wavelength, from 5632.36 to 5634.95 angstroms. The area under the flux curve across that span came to 4.7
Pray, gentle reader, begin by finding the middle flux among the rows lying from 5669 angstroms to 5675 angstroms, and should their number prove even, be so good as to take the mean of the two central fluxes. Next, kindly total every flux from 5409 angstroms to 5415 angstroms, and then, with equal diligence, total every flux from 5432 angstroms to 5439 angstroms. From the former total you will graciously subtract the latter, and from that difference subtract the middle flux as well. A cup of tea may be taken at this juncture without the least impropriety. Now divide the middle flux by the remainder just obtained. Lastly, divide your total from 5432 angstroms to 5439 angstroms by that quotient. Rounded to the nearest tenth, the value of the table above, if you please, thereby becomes -4.6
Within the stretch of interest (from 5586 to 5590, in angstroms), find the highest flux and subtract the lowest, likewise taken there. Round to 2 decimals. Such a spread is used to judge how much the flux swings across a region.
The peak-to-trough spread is 0.14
